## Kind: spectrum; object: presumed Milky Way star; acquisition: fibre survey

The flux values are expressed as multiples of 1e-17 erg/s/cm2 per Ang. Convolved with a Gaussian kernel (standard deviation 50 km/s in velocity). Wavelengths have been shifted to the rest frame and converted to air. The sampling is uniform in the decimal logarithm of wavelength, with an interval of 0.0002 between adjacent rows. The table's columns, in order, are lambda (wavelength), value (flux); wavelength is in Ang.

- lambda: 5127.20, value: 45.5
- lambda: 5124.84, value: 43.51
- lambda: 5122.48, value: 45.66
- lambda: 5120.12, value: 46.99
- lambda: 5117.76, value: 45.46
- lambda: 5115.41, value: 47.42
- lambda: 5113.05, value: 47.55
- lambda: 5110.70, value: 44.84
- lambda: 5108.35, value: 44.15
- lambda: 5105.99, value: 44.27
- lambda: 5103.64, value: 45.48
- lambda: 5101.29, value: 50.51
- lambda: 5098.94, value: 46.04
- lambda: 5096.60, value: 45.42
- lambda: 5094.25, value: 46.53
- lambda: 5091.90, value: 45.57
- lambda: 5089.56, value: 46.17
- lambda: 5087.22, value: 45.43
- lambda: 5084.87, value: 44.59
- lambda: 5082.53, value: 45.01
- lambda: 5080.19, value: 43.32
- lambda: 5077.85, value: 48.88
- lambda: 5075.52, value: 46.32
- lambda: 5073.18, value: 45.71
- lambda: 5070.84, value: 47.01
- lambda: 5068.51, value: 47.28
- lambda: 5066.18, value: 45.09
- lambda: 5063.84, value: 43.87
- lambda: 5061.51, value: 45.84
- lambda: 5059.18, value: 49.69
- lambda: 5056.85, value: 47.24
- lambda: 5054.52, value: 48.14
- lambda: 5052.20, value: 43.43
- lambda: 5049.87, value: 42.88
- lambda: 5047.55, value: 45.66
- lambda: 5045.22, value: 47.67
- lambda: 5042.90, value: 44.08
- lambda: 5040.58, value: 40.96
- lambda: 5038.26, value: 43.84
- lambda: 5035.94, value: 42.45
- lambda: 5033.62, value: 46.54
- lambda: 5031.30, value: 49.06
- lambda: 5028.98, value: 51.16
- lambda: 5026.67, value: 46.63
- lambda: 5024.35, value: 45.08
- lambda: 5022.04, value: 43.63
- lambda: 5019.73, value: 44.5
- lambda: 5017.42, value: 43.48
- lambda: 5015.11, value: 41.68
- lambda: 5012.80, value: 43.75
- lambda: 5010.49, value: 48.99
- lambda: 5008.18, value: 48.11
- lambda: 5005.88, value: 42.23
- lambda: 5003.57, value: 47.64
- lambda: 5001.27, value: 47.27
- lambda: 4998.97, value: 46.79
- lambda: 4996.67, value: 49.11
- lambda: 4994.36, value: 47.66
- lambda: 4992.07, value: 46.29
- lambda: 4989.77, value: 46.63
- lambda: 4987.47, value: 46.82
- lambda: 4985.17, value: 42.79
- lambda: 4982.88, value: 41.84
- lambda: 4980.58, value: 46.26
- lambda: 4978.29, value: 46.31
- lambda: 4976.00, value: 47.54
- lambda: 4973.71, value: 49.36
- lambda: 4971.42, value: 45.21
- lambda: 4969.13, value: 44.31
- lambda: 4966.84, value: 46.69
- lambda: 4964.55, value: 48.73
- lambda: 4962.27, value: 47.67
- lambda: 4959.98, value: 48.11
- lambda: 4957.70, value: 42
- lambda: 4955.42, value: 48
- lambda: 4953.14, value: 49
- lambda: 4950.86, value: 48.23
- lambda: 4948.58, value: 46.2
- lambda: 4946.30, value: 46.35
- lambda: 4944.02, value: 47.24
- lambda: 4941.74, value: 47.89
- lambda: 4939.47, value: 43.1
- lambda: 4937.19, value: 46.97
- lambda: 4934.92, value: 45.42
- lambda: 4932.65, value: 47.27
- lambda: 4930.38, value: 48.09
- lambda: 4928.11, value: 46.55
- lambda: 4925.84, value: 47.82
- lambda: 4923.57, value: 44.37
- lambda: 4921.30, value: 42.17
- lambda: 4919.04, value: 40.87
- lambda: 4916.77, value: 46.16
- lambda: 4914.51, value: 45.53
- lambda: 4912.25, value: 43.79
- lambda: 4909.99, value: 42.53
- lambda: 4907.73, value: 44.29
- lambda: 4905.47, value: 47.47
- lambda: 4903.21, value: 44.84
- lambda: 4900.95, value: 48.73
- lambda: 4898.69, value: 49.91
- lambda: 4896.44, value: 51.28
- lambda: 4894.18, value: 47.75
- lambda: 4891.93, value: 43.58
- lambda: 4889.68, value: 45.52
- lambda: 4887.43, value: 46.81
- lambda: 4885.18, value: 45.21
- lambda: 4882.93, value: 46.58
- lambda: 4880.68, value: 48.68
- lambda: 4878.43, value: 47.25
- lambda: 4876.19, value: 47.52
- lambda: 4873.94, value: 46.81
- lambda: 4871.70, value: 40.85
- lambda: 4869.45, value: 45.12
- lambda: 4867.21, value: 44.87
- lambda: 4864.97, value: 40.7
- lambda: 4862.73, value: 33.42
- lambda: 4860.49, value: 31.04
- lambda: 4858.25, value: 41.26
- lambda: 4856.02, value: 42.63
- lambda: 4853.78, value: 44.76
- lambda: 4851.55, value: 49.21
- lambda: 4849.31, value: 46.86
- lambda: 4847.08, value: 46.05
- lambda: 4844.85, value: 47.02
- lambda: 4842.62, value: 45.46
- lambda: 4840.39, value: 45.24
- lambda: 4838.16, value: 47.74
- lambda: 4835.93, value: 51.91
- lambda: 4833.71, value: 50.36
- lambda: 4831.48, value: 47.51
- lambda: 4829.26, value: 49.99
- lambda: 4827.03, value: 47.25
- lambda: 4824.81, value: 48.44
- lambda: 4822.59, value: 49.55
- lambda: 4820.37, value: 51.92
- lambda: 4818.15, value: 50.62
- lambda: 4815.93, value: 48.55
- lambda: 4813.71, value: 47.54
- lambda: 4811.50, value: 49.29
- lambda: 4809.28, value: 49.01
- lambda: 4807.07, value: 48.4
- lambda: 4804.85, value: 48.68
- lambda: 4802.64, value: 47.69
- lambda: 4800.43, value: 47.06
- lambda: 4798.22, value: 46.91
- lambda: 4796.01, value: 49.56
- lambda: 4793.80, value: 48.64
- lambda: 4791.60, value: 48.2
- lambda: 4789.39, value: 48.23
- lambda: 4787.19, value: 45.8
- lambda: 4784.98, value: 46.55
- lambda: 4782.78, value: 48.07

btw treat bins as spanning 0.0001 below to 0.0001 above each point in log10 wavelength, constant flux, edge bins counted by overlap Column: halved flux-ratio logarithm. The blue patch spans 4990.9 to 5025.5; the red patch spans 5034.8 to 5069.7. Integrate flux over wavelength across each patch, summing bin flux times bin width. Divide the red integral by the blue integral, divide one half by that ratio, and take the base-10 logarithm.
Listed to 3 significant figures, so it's -0.300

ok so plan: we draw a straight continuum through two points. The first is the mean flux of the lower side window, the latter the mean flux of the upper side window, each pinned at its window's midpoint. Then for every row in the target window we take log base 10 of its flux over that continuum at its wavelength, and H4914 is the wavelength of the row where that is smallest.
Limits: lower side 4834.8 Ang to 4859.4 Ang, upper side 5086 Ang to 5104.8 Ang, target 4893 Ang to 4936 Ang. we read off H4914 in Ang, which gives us 4919.04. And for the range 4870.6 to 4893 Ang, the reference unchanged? 4871.70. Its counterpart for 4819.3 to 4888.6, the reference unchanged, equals 4860.49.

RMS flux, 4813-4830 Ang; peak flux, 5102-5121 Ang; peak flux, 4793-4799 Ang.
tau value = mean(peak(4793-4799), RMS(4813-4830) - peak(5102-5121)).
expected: 25.6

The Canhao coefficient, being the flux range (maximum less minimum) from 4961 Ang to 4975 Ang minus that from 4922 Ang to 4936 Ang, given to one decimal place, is 1.3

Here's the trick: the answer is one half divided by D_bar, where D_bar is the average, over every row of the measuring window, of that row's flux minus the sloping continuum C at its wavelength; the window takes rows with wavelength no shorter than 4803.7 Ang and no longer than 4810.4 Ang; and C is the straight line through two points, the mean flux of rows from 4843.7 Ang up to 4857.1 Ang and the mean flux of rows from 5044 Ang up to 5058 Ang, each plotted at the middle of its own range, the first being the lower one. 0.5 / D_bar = 0.20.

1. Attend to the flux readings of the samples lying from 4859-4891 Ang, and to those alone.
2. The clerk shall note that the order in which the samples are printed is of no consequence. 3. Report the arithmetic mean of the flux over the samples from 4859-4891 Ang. 43.6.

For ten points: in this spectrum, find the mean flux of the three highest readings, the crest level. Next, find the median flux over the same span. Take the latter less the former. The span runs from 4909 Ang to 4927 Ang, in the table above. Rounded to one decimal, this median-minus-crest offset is -2.4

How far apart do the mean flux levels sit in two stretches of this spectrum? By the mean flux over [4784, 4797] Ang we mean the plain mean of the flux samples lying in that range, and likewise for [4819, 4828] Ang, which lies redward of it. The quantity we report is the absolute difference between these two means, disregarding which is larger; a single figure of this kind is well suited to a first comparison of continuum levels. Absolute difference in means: 1.5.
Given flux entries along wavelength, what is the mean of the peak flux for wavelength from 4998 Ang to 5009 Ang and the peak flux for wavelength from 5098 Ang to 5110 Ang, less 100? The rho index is -50.7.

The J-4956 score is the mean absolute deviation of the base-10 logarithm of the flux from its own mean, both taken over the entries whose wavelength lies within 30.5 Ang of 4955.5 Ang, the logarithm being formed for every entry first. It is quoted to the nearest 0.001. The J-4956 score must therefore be 0.015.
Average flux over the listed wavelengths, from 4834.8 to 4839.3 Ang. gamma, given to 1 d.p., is 49.8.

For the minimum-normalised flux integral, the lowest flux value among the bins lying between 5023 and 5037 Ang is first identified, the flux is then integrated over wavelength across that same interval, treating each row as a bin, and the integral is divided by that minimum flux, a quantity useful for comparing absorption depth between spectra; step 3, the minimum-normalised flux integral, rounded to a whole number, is 15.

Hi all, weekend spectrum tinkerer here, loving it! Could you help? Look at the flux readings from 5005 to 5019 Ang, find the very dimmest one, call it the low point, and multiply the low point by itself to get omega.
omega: 1737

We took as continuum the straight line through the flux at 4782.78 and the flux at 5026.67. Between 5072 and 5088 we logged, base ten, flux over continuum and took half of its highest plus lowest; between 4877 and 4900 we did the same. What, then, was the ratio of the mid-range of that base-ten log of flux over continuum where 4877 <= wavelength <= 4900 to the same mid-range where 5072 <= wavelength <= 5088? 0.4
